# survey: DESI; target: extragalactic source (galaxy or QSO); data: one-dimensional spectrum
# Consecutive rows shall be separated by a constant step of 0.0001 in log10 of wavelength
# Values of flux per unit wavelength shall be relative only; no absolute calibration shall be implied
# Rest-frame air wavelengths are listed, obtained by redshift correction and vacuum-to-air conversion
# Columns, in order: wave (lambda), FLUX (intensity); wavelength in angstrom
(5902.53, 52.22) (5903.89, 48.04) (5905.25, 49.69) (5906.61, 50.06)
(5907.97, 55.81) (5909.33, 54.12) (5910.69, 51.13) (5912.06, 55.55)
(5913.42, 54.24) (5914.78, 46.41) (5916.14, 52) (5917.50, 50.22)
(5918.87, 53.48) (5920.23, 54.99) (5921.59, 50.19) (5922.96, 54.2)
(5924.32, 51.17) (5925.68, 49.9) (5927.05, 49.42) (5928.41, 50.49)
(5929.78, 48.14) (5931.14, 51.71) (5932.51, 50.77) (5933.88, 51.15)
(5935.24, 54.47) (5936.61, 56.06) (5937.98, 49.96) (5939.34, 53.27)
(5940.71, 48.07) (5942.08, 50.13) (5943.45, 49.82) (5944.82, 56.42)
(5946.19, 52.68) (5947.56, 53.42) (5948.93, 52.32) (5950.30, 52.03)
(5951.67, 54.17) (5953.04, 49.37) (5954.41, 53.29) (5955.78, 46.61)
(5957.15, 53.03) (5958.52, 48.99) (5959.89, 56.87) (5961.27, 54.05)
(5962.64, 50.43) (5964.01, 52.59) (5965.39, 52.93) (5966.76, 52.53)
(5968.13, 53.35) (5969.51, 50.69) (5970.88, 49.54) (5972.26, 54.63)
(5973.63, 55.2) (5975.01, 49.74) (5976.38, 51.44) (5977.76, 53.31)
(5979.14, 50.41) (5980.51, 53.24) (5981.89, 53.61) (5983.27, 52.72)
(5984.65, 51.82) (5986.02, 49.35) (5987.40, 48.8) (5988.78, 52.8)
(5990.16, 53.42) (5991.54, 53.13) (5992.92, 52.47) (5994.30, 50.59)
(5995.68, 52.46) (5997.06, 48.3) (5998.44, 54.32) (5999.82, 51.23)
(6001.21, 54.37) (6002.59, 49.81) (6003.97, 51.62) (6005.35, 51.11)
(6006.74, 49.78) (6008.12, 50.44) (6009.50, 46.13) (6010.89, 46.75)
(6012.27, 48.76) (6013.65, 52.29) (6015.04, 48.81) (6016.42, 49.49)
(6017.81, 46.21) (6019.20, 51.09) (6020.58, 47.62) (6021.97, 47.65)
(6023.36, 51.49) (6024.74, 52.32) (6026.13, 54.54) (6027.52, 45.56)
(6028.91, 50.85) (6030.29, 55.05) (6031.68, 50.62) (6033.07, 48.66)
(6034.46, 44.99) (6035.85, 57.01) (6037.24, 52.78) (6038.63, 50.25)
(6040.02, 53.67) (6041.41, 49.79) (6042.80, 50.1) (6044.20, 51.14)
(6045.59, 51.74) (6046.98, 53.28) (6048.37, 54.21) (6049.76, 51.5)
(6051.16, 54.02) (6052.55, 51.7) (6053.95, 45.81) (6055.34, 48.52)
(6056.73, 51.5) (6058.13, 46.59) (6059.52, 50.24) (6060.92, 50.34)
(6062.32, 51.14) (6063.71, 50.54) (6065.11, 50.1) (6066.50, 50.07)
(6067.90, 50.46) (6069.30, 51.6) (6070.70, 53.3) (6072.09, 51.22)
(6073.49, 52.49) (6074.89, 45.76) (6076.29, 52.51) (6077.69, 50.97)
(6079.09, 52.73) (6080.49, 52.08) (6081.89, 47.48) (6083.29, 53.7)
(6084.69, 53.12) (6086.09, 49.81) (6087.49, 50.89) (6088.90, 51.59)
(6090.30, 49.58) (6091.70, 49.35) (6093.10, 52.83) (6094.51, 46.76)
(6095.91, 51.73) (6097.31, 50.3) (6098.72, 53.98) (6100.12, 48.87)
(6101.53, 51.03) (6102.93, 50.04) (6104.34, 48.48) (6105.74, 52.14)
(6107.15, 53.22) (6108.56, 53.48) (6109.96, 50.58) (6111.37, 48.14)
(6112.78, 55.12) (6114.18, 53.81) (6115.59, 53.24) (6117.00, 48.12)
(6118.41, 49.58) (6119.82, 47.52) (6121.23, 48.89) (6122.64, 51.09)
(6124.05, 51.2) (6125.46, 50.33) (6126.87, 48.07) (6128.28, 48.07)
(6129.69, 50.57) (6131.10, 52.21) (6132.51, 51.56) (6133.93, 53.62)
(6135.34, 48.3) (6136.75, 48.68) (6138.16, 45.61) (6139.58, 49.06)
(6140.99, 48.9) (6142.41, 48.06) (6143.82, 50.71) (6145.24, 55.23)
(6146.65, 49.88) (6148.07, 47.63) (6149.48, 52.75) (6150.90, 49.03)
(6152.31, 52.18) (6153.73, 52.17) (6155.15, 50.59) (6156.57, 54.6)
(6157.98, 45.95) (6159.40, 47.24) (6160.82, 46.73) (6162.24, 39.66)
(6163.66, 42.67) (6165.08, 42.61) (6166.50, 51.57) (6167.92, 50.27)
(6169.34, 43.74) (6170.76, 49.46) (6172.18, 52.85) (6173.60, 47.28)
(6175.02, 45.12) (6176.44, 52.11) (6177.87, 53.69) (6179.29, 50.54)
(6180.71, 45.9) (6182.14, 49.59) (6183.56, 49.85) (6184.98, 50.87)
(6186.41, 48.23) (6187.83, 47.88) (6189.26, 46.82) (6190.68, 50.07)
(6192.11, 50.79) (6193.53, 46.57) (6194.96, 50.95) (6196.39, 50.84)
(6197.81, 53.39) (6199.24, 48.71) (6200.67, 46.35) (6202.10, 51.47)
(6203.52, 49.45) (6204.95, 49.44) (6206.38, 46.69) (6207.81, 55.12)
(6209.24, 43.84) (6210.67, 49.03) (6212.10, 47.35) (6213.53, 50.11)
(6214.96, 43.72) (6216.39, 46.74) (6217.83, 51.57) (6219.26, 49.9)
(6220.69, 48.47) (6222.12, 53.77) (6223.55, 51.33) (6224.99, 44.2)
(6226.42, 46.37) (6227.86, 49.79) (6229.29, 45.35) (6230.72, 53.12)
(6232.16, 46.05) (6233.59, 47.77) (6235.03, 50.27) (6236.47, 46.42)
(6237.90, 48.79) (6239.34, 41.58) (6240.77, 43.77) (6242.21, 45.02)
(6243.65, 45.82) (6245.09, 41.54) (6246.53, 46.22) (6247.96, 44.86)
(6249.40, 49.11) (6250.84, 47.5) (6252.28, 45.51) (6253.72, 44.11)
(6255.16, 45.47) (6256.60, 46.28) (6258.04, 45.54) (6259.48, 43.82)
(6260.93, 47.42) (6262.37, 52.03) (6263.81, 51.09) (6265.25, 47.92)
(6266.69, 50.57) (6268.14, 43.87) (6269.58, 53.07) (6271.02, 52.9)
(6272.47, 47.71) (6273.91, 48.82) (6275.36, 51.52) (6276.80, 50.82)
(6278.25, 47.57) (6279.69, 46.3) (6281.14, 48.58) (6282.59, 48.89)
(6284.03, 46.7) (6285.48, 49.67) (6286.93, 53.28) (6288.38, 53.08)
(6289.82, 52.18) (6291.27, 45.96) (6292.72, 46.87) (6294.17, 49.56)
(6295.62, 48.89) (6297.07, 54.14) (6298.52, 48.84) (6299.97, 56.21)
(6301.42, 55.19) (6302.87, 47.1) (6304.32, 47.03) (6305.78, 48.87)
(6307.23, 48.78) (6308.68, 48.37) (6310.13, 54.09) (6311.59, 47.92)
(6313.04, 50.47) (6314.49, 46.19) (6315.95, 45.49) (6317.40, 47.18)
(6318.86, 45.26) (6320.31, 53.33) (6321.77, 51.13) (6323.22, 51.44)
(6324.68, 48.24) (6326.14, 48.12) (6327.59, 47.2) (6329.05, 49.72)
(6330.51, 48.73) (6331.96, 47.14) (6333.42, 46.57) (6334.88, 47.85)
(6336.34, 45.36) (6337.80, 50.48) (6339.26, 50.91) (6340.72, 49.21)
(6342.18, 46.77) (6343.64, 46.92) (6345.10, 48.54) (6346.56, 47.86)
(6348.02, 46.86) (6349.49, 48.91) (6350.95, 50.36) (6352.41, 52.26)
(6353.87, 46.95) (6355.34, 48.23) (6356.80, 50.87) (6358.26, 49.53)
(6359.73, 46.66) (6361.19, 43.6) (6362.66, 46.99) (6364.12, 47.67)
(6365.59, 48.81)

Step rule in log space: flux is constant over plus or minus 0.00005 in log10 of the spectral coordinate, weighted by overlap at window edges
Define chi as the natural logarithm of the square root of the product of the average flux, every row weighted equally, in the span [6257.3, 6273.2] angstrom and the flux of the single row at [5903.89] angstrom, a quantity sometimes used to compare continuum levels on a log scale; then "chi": 3.88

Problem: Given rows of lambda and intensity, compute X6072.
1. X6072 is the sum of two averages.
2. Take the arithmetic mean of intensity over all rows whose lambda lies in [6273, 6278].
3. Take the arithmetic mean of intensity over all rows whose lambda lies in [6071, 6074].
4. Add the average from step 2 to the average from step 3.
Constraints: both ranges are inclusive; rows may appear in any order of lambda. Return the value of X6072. 102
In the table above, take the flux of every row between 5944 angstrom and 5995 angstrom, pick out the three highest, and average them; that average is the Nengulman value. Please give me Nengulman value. 56.2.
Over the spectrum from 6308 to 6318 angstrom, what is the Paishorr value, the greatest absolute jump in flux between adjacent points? 6.2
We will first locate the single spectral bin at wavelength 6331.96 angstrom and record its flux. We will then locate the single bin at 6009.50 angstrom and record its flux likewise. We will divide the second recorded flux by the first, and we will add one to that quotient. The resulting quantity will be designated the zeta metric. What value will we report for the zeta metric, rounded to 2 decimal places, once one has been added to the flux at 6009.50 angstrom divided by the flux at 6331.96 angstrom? 1.98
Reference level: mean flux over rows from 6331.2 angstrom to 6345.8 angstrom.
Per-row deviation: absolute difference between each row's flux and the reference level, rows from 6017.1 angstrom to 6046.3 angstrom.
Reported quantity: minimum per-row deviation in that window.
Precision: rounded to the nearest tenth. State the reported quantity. 0.3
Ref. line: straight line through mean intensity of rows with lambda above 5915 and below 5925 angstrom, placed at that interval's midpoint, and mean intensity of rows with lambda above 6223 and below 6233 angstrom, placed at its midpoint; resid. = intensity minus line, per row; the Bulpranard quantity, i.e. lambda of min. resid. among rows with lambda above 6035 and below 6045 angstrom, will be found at 6041.41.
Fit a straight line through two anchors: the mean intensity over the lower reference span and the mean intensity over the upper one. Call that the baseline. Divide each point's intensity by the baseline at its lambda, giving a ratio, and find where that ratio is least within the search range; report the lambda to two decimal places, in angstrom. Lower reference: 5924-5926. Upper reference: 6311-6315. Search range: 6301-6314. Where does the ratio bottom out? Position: 6304.32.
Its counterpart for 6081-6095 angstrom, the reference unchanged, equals 6094.51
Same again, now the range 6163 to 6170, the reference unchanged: 6165.08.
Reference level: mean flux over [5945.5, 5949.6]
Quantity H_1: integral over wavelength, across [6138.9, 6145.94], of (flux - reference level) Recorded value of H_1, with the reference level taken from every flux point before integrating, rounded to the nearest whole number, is -17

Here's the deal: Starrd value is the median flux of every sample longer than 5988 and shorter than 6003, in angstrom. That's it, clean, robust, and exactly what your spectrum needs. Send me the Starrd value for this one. 52.5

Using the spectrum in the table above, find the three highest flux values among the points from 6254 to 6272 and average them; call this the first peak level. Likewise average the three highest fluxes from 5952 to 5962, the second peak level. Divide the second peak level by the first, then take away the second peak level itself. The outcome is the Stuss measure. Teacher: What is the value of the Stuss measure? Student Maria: -53.7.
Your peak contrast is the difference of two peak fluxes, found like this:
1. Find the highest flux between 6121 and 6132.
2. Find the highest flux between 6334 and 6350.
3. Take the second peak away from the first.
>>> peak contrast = 1.3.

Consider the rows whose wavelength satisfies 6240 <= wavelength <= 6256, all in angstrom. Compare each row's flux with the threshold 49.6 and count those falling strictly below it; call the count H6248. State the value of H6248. 11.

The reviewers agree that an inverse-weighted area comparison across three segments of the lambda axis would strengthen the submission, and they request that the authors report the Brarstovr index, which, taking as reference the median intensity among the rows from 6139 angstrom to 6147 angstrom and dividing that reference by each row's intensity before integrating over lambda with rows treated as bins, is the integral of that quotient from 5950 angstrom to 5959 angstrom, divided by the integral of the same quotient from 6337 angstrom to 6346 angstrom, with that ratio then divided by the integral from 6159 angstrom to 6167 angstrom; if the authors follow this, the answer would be 0.11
